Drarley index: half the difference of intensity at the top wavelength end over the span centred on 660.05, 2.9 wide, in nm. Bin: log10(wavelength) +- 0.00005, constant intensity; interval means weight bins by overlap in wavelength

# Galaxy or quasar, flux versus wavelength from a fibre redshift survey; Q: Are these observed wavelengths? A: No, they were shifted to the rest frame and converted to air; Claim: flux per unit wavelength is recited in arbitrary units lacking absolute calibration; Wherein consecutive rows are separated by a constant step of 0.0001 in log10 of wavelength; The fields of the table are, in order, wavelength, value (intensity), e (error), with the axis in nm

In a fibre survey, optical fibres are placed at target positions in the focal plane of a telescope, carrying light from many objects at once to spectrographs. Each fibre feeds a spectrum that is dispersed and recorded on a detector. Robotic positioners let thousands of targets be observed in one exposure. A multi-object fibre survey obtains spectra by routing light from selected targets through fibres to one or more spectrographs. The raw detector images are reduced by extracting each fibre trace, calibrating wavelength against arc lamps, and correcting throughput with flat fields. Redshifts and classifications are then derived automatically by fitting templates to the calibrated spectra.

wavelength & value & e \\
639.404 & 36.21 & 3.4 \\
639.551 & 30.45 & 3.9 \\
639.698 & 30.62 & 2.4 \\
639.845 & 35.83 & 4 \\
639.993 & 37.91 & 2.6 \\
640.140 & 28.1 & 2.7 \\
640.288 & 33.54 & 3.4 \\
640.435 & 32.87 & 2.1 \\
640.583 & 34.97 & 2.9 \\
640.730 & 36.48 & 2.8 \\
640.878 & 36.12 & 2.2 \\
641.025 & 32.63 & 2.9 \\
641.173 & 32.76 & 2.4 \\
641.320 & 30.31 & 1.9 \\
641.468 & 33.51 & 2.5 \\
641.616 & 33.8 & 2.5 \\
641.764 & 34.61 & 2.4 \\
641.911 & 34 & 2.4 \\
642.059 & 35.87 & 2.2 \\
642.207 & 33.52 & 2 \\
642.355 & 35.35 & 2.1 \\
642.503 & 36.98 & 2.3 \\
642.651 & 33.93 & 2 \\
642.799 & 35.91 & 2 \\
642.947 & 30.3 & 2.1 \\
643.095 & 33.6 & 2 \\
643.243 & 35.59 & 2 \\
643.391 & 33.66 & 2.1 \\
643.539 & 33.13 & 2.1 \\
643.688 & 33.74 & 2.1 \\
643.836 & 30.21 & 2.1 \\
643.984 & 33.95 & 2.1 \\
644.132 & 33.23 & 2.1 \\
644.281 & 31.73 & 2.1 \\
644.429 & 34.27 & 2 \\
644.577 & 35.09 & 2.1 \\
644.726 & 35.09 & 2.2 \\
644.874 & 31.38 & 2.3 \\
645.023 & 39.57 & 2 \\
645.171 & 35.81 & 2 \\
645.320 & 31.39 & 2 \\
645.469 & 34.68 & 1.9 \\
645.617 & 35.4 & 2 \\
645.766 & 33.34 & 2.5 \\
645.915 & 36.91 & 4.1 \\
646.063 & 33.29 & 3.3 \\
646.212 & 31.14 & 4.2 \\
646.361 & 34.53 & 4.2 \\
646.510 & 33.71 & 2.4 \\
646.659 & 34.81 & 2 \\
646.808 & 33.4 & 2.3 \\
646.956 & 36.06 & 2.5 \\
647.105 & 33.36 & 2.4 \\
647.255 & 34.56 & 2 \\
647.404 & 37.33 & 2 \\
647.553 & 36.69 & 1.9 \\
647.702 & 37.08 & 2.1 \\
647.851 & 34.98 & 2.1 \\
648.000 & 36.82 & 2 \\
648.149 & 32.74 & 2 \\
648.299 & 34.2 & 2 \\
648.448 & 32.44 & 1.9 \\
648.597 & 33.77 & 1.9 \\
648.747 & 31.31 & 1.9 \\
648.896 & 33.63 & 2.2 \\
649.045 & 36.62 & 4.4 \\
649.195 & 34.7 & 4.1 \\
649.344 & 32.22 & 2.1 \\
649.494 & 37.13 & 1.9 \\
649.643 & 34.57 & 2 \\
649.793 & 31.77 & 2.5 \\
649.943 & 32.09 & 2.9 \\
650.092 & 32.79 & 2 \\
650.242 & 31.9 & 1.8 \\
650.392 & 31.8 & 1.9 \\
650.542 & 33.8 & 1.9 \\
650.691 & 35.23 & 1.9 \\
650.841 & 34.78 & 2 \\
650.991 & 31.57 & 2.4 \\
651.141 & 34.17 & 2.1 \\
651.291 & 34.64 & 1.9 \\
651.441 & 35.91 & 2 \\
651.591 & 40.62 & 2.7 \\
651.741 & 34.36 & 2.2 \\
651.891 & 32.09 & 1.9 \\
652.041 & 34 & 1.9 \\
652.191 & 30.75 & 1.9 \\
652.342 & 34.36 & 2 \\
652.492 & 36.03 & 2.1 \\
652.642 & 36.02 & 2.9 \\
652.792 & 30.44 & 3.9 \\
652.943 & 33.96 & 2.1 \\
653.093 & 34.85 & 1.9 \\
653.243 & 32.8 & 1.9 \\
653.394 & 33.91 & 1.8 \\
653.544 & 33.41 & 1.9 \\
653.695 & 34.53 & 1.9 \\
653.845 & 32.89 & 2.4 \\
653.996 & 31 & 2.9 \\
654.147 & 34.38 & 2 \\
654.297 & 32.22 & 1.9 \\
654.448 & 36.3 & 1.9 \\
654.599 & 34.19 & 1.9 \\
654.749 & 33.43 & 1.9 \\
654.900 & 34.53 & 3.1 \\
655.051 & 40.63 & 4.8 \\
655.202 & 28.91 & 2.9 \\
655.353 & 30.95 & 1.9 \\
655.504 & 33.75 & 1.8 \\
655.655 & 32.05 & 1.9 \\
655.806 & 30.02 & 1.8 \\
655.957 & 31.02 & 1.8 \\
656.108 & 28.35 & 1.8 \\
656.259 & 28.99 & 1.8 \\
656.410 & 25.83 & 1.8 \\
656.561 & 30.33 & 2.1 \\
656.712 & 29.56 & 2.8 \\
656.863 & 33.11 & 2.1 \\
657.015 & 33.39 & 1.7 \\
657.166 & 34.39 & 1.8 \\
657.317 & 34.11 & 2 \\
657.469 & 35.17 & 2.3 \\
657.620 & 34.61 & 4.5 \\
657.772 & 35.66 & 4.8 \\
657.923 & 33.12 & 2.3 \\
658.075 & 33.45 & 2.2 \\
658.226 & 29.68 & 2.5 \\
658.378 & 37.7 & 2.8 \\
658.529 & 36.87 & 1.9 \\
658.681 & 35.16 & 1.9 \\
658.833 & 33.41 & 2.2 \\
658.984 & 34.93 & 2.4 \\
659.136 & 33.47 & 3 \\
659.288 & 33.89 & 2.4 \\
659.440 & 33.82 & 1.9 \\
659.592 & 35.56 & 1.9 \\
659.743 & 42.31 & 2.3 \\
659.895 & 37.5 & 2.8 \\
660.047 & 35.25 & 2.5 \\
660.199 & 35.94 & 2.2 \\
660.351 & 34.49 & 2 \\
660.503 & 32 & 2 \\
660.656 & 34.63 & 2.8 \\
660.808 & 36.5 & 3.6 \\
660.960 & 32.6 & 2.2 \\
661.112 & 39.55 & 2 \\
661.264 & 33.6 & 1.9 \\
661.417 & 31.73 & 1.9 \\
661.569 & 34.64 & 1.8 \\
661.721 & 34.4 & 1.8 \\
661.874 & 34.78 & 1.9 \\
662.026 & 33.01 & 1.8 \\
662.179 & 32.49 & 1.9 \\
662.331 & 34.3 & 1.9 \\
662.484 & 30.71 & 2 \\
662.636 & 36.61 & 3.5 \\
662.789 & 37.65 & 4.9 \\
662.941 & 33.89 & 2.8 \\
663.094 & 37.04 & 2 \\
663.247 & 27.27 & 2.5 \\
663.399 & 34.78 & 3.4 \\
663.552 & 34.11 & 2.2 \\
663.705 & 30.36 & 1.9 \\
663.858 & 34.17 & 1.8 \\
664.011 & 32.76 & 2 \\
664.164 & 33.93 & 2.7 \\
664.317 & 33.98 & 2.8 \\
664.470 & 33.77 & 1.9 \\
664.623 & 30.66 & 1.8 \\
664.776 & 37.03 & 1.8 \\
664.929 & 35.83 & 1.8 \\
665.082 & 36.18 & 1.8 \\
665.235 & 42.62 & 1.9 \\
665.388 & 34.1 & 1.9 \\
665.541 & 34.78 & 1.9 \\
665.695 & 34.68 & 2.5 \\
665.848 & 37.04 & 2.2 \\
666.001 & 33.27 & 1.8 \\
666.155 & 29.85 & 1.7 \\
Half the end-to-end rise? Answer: -1.7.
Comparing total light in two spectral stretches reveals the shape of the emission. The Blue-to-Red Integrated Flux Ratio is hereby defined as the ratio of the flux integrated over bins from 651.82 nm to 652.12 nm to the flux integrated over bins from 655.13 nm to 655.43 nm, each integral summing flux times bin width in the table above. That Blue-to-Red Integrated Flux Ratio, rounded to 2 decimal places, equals 1.10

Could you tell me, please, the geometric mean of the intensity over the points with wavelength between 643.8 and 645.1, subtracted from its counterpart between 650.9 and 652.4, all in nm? 0.4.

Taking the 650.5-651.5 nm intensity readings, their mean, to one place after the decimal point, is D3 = 34.3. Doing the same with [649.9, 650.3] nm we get 32.3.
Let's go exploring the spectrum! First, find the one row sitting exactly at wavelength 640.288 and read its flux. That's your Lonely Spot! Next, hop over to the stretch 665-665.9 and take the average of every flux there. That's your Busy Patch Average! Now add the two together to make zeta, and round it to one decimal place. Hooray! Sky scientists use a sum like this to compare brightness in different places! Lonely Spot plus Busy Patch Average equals 70.1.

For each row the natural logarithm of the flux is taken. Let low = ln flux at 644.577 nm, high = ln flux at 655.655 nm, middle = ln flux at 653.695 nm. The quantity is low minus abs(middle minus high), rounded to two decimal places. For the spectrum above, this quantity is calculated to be 3.48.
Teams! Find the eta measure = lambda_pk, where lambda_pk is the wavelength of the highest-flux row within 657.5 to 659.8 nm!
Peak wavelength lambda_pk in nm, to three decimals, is 659.743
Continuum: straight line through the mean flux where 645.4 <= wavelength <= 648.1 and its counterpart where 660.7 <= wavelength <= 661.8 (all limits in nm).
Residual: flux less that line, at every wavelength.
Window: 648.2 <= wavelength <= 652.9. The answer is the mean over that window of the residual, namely -1.0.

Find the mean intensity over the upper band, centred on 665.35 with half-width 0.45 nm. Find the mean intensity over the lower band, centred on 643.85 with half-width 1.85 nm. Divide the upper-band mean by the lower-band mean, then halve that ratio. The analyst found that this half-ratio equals 0.53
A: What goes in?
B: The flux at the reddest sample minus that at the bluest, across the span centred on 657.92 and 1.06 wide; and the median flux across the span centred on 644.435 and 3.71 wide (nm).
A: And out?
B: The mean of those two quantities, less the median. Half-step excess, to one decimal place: -15.6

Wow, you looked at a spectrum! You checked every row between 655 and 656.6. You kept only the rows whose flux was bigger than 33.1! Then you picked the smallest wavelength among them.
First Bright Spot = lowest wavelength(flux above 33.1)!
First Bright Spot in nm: 655.051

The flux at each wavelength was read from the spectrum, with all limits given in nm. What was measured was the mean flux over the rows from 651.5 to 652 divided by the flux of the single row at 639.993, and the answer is 0.94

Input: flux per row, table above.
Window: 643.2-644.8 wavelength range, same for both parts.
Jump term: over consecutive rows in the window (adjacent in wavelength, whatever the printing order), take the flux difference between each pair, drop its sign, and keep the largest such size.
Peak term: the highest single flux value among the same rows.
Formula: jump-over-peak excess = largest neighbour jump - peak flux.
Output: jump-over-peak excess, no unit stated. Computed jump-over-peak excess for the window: -32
